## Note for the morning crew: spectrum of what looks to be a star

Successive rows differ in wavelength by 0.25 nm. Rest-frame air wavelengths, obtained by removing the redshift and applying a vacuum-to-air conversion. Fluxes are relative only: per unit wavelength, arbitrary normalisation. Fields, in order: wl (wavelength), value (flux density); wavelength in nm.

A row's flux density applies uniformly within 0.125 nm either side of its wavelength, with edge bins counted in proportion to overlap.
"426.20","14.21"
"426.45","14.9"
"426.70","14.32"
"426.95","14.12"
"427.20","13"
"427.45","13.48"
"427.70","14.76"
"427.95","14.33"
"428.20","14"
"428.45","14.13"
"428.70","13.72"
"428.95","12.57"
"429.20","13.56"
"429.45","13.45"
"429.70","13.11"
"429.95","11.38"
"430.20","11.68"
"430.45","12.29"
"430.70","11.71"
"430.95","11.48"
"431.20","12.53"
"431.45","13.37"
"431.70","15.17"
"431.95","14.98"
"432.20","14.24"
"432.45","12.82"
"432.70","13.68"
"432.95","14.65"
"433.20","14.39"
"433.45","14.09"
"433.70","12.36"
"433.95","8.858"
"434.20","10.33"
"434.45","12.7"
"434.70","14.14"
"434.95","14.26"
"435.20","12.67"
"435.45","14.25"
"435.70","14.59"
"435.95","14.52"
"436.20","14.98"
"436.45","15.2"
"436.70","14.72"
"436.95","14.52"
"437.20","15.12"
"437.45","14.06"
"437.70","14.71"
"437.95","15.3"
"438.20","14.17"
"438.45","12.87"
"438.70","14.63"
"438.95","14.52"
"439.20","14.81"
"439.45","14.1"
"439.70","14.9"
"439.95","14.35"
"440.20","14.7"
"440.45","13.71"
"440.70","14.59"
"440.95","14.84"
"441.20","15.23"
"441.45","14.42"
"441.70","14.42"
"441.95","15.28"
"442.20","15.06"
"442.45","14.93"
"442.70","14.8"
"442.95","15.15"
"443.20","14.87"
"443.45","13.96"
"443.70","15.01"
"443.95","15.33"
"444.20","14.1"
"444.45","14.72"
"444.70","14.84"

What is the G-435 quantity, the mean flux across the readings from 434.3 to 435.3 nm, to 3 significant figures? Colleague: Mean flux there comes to 13.4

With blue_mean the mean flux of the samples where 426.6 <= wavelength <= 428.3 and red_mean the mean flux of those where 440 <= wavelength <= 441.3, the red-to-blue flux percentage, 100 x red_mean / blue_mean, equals 104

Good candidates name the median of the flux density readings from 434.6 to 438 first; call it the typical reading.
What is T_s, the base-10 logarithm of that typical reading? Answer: 1.16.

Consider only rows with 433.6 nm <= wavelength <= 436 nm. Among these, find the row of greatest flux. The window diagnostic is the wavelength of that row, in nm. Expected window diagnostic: 435.70 nm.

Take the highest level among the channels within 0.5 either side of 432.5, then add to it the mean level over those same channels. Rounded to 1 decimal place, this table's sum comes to 28.5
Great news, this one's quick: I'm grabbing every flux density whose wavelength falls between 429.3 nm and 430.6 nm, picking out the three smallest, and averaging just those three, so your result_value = 11.8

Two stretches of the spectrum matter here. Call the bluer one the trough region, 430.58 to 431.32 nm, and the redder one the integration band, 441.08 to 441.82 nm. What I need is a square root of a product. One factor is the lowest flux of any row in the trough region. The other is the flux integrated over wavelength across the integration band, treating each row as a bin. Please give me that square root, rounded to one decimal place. 11.2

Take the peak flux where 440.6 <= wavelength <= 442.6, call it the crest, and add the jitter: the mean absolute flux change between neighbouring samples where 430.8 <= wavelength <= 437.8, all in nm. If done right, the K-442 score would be 16.3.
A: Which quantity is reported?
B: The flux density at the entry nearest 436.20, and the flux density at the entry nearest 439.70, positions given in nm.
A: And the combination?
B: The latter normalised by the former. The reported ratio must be 0.99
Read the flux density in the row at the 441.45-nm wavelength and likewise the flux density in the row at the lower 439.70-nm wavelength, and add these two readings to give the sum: 29.3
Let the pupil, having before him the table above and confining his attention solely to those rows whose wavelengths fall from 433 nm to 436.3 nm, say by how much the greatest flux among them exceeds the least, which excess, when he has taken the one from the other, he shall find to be 6.1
